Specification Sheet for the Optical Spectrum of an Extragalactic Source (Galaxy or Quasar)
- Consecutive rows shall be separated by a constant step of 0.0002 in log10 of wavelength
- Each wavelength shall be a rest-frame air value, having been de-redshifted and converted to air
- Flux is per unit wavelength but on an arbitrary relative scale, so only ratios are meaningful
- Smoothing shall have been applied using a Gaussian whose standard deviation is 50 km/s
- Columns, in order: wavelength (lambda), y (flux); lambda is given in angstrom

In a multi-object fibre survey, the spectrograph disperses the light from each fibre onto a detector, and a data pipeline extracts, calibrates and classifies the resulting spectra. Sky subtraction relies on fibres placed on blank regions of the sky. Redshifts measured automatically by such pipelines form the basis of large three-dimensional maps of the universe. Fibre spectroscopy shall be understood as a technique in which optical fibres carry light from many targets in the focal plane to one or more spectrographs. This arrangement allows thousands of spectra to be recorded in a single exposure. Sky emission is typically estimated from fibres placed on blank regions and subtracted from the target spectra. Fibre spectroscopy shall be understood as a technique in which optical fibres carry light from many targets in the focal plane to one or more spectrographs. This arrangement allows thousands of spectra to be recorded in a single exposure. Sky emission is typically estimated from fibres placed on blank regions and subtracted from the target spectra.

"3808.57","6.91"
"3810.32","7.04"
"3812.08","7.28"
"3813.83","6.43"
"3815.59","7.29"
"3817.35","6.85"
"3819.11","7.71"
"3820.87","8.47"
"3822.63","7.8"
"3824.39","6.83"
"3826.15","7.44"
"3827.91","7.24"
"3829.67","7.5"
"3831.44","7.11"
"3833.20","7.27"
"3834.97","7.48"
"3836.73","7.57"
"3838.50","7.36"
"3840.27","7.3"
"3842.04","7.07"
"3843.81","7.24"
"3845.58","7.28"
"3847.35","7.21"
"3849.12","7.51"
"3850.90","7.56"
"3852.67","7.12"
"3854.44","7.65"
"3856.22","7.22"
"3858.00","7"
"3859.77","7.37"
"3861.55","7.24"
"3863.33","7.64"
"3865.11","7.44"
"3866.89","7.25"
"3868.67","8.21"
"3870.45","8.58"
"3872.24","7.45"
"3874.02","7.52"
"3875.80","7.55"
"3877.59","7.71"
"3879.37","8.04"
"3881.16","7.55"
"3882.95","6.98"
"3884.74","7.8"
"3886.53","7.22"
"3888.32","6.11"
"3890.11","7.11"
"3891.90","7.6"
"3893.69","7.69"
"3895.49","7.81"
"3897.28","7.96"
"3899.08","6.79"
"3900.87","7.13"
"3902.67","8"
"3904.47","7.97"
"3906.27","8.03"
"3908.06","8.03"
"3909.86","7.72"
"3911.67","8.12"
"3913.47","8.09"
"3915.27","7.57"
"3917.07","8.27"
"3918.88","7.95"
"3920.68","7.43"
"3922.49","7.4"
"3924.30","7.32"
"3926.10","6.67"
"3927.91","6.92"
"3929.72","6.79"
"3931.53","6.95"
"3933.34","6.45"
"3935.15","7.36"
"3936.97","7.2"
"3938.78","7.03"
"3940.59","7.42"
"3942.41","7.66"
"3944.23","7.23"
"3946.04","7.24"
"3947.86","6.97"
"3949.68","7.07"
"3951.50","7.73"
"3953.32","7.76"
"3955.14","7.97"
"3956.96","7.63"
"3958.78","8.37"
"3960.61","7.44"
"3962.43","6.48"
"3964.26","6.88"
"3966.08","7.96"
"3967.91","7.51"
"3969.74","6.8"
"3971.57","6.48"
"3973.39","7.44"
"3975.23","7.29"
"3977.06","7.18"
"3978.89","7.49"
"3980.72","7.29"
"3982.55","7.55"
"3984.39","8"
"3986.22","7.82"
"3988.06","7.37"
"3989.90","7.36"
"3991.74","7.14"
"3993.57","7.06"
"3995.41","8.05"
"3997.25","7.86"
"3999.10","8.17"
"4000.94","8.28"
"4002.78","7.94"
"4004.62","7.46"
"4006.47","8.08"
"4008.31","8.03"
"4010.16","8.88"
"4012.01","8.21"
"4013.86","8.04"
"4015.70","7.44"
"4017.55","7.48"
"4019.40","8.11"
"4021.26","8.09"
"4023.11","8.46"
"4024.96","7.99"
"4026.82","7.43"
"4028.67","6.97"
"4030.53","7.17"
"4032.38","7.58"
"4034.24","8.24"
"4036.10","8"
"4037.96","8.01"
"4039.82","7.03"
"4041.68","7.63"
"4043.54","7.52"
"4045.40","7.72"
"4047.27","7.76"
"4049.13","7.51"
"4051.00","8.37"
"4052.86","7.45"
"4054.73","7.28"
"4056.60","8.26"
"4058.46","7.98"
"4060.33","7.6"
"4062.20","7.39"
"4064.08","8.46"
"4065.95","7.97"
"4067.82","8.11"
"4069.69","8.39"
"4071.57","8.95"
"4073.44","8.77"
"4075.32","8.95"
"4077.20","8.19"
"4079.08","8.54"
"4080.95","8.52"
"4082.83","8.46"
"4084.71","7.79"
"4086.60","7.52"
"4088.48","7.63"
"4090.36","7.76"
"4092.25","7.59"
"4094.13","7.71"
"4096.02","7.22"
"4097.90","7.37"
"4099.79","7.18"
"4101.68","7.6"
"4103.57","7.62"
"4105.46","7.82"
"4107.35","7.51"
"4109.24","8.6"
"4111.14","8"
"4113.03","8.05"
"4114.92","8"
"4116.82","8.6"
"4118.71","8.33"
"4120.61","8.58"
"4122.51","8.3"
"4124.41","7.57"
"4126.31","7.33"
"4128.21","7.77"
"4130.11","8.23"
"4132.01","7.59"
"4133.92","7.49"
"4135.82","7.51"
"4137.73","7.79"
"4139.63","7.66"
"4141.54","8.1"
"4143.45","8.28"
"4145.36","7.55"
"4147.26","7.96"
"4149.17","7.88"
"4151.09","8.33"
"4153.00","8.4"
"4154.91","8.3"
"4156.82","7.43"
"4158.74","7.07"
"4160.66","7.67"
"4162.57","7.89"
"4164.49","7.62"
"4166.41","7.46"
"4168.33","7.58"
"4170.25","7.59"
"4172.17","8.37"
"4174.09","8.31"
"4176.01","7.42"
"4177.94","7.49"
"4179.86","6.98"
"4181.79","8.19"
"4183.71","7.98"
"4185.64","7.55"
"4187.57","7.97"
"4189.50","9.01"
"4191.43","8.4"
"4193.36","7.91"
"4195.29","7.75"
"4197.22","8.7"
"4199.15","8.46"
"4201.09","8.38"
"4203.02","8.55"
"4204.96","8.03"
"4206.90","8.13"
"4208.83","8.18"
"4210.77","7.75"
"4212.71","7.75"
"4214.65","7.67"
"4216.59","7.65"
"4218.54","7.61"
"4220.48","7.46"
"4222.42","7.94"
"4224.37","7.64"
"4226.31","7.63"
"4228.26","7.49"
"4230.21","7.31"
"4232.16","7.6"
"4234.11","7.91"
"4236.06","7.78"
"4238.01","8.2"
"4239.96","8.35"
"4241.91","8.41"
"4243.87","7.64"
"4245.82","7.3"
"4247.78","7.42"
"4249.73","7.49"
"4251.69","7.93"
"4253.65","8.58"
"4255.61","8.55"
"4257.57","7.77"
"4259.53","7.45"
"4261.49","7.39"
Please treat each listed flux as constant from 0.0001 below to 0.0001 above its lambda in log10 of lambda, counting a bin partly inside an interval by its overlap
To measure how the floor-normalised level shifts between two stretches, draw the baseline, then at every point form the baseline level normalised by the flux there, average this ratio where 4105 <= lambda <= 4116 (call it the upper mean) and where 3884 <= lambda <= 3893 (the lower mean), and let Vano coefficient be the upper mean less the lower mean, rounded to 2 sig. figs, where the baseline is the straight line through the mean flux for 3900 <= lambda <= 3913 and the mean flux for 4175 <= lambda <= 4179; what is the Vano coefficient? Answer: -0.16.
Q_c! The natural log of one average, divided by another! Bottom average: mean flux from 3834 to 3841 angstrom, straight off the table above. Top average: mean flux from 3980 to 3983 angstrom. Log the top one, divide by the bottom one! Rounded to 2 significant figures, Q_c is 0.27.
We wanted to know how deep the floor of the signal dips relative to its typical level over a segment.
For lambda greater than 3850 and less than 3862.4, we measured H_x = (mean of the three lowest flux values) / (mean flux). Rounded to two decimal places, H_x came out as 0.97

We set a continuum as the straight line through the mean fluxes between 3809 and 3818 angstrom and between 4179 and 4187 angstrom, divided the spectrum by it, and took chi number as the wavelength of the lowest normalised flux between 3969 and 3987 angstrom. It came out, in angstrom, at 3971.57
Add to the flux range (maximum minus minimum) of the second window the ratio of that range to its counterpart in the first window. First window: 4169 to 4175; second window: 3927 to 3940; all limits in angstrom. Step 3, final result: 2.1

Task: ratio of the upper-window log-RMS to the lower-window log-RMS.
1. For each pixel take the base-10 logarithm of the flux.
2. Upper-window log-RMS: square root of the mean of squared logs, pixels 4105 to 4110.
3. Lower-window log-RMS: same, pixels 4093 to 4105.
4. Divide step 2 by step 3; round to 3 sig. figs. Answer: 1.03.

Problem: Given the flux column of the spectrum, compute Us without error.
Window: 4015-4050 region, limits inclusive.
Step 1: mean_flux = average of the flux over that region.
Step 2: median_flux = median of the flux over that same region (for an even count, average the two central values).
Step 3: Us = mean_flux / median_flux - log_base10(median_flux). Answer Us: 0.126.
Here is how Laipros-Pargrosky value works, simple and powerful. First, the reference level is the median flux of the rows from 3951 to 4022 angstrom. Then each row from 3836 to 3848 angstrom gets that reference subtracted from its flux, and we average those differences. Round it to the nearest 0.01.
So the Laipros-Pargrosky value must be -0.34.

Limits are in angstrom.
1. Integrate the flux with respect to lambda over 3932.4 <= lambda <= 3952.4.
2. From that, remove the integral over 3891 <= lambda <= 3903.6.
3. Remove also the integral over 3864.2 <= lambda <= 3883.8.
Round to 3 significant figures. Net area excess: -101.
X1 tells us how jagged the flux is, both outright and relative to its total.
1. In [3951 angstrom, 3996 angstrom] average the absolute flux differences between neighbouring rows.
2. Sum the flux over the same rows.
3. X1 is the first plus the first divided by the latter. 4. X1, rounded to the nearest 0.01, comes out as 0.44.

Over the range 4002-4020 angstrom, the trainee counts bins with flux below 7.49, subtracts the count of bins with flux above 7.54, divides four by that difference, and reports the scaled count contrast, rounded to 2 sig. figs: -1.0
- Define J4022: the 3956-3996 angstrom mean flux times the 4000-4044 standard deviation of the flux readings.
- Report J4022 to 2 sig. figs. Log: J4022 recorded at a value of 3.4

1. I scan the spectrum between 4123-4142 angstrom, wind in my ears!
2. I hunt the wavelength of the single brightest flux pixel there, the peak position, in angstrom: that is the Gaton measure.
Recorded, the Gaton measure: 4130.11 angstrom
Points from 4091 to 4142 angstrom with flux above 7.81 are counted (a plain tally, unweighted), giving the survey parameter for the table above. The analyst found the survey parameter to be 11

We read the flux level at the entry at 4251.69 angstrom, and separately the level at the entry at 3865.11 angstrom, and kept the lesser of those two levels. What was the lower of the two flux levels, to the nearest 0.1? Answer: 7.4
